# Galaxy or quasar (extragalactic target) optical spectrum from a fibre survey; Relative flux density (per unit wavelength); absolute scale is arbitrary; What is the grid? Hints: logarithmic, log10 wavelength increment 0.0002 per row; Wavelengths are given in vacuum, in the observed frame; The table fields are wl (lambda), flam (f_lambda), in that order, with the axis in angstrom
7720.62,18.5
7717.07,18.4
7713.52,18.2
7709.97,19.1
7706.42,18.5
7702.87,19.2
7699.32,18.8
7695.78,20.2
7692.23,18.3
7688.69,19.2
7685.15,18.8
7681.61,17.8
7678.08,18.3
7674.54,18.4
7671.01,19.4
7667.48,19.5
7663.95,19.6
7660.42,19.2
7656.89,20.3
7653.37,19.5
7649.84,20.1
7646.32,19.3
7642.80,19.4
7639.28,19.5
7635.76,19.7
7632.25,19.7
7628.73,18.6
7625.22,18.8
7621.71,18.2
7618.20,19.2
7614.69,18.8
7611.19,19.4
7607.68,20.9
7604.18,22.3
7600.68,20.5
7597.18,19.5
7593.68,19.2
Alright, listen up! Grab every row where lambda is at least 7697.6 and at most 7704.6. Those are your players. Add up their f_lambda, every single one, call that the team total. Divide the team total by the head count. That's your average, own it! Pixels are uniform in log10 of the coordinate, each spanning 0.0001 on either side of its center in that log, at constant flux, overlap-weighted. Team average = 19.0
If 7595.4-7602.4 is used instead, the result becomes 20.0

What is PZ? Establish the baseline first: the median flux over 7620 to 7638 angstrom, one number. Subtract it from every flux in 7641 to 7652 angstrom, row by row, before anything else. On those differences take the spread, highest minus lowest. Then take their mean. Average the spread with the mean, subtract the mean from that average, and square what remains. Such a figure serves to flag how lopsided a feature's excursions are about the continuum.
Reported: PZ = 0.000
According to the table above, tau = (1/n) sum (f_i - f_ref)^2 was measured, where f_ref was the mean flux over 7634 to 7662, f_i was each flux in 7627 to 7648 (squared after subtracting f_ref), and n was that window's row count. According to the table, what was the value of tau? 0.21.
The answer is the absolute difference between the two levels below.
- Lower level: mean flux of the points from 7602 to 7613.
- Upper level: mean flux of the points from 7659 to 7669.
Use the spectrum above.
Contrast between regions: 1.4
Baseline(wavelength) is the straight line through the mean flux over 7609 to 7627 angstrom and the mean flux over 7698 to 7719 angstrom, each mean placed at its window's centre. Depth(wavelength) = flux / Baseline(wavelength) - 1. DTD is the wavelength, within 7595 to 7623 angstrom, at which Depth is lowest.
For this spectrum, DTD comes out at 7621.71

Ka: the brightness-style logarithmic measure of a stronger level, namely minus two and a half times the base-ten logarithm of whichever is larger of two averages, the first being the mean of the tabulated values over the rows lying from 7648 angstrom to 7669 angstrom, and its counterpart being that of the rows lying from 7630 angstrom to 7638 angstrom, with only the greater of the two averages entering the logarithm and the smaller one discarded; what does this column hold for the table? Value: -3.24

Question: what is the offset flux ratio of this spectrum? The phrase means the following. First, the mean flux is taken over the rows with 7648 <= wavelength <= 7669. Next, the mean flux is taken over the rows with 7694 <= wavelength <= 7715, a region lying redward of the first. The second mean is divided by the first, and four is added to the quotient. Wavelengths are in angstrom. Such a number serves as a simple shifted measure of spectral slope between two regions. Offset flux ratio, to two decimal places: 4.96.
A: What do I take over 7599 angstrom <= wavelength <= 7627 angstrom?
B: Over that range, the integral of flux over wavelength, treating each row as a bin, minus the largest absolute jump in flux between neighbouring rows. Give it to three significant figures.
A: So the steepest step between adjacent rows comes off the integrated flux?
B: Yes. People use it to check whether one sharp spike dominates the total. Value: 552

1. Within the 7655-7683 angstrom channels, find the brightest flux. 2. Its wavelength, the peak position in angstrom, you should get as 7656.89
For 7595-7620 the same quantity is 7604.18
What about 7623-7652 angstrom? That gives 7649.84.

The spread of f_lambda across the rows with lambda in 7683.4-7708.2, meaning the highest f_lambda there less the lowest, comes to 1.9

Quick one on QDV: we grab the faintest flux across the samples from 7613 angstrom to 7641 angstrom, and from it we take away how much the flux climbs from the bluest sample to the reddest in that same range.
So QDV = 17.5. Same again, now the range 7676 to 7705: 16.9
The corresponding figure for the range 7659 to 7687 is 18.2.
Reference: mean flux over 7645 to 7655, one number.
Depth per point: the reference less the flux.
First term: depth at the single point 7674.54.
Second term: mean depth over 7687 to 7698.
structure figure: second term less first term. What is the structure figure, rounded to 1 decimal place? -0.8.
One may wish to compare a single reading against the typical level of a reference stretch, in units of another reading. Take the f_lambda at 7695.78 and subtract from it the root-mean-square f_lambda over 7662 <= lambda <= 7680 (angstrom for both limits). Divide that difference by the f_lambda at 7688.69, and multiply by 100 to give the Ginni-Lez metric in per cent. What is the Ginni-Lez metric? 6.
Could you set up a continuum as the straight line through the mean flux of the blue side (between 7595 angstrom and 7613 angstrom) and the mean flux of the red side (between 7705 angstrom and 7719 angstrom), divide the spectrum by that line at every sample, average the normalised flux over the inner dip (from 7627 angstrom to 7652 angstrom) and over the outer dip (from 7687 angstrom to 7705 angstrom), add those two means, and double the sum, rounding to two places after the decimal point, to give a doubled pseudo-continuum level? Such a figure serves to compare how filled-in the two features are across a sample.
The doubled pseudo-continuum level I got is 3.99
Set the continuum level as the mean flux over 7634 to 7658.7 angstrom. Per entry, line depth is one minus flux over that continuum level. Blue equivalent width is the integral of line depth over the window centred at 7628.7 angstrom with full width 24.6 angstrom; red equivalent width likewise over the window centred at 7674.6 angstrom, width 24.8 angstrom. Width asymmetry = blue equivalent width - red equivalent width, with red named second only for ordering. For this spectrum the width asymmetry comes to -0.3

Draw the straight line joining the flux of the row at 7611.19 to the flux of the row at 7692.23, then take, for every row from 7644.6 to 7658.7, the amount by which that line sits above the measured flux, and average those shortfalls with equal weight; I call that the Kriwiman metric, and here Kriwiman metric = -0.9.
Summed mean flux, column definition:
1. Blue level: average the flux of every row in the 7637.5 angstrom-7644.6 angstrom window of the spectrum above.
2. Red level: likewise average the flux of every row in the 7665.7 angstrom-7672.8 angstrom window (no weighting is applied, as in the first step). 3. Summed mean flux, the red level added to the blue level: 38.9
